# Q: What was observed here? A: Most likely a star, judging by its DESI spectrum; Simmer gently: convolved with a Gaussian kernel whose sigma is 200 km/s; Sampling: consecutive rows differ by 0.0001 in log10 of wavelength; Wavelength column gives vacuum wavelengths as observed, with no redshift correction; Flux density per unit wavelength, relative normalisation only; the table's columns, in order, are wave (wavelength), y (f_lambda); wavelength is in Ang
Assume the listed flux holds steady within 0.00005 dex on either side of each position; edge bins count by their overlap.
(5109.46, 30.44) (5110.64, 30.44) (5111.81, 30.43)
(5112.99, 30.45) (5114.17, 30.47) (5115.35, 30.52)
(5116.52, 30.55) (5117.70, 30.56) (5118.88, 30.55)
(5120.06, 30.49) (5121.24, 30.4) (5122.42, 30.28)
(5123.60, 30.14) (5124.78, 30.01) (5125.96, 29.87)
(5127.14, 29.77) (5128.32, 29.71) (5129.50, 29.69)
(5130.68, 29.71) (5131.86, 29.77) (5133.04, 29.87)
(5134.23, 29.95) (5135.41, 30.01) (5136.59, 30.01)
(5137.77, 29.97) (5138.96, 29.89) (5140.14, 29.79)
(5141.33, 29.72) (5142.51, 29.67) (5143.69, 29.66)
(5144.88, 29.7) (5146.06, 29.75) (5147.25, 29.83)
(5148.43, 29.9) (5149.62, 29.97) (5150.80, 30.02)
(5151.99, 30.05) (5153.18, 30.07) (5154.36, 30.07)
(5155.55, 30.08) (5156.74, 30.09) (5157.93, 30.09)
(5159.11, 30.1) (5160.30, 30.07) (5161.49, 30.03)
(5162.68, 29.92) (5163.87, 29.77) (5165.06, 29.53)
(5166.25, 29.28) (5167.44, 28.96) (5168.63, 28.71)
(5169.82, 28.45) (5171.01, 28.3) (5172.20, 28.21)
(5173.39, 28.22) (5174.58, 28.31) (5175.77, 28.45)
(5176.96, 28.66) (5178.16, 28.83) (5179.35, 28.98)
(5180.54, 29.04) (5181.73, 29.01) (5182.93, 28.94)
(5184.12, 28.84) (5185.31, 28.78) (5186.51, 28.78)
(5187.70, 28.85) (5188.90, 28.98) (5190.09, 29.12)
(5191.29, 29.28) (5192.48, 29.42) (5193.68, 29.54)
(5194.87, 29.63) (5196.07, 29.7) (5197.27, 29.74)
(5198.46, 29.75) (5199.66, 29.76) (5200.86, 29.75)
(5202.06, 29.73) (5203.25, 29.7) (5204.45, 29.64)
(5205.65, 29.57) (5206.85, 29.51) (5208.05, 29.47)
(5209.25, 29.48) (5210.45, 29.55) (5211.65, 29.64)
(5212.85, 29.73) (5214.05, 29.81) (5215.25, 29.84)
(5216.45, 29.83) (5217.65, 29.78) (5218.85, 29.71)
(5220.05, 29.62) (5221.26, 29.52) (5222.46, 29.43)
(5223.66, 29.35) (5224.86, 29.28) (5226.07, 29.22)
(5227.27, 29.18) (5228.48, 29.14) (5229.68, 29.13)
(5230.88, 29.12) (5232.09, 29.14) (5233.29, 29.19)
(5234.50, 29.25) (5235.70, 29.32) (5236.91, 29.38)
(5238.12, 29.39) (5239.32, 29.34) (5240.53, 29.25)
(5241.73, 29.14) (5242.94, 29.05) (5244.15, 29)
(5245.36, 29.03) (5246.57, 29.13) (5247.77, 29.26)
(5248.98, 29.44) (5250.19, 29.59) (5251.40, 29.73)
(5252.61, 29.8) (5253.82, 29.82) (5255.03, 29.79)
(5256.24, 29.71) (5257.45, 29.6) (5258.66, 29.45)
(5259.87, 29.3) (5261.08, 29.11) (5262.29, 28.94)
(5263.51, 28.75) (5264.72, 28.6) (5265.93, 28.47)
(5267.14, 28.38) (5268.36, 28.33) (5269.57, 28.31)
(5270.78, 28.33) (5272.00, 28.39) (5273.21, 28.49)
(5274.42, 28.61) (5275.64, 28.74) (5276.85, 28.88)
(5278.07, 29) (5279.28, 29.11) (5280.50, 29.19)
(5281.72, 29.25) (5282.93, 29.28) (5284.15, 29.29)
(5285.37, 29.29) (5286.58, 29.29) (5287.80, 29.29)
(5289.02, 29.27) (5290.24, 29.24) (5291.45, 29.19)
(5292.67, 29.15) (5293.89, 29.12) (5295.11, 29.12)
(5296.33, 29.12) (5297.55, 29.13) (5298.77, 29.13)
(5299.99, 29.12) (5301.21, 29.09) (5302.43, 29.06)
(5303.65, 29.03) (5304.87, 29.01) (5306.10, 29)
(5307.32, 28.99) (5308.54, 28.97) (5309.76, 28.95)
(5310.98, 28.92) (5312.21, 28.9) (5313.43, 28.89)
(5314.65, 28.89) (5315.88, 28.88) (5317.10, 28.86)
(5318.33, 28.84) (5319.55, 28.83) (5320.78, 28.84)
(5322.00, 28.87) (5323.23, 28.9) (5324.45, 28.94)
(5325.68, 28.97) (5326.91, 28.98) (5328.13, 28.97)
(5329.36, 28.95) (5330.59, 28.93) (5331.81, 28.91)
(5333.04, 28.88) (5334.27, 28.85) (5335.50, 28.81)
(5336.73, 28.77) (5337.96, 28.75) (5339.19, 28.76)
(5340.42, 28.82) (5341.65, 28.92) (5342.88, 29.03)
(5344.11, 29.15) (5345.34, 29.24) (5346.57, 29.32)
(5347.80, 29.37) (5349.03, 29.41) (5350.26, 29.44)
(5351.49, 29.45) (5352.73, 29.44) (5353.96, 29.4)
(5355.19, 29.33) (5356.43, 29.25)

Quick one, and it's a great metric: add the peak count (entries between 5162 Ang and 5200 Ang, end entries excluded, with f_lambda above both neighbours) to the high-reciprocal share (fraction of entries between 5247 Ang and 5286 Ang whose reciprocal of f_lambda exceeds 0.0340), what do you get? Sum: 1.7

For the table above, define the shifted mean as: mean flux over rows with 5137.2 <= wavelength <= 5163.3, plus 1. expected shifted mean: 30.9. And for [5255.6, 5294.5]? 30.0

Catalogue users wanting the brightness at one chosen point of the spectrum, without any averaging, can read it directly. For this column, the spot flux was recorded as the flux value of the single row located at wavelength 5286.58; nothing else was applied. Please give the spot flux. 29.29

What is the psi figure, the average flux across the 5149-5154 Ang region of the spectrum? 30.0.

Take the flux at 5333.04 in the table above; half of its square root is 2.687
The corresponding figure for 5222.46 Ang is 2.712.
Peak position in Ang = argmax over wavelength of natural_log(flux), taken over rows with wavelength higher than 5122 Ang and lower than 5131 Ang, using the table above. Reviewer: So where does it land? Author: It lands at 5122.42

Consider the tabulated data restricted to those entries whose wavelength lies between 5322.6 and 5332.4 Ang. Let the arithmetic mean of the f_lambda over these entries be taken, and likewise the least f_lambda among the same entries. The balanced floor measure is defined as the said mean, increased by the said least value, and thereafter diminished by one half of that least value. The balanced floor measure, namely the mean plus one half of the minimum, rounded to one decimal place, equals 43.4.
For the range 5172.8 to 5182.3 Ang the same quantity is 42.8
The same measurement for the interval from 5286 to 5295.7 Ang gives 43.8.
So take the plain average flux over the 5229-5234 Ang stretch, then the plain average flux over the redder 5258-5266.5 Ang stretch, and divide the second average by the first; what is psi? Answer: 0.993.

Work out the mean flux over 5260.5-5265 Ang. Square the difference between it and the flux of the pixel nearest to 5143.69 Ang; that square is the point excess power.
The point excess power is 0.7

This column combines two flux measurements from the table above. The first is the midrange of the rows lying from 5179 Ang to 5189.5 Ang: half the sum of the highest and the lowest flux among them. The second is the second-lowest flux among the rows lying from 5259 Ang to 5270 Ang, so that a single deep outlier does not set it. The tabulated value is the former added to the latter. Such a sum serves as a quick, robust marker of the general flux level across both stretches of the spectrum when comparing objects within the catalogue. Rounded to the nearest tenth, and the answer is 57.2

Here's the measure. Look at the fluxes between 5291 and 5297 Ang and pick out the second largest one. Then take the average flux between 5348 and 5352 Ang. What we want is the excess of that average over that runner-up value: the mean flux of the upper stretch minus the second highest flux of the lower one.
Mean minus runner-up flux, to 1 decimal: 0.3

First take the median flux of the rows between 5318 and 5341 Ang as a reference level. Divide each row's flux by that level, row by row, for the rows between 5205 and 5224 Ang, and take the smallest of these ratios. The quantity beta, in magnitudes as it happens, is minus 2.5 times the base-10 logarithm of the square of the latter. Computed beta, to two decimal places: -0.04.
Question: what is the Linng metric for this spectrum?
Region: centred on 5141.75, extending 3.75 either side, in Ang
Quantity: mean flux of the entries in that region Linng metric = 29.7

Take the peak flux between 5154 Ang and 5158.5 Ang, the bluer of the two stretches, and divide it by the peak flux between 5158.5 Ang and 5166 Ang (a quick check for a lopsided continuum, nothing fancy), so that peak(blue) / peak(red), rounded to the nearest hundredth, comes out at 1.00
